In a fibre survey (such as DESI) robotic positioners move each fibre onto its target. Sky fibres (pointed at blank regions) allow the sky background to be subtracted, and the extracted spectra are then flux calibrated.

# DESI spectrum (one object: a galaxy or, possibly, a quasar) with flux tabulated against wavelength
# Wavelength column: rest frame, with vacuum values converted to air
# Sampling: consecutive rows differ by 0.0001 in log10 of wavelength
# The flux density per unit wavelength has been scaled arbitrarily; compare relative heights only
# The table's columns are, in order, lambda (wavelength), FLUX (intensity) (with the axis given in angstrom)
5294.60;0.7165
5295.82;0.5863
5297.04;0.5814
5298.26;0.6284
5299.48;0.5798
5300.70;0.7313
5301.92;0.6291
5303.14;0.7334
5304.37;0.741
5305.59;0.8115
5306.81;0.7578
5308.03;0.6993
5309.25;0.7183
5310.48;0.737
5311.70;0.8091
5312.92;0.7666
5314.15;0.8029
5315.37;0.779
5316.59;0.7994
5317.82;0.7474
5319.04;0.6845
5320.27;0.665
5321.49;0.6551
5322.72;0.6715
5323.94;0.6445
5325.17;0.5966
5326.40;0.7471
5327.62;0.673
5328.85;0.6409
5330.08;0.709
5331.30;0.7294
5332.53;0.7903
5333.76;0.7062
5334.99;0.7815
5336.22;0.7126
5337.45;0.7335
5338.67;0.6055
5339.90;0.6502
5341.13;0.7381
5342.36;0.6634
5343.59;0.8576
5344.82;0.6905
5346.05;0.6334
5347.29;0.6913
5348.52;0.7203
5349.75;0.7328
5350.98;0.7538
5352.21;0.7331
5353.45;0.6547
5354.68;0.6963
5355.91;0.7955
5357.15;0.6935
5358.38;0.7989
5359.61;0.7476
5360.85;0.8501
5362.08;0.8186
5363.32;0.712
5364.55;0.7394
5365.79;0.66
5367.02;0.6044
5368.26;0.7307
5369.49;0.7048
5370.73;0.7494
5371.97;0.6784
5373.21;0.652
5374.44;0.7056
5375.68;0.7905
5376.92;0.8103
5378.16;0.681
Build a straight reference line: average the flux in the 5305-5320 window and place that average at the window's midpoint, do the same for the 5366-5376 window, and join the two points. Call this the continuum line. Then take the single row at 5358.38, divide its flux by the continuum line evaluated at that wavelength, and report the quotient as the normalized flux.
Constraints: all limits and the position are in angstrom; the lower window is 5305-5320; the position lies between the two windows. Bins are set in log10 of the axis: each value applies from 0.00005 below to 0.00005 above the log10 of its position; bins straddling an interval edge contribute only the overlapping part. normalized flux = 1.12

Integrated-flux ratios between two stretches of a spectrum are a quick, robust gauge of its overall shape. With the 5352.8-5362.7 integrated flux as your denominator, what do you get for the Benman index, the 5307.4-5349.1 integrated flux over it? 4.0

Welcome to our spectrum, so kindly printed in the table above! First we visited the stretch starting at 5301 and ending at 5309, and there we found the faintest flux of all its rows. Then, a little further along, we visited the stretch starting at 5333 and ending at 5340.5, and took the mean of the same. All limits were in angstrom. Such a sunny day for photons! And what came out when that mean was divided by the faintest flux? 1.11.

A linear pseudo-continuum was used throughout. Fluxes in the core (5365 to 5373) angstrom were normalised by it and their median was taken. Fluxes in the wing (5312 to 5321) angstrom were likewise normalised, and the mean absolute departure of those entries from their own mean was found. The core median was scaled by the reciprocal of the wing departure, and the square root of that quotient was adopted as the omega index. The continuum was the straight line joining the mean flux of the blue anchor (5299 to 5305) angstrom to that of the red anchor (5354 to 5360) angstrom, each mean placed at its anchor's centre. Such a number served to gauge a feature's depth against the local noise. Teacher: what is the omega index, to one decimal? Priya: 3.7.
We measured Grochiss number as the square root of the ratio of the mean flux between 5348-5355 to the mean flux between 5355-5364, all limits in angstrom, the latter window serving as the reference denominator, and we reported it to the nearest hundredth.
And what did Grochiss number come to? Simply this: 0.96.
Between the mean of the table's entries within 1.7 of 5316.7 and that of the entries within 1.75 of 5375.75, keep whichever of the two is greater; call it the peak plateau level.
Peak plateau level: 0.775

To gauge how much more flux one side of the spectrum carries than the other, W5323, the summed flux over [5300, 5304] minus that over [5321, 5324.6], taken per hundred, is 0.0012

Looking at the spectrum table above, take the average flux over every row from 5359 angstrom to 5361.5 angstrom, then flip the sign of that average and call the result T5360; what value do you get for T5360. -0.80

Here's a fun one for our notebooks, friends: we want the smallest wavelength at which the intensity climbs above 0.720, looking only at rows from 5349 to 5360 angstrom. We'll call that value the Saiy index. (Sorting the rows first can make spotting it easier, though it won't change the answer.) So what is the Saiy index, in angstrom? 5349.75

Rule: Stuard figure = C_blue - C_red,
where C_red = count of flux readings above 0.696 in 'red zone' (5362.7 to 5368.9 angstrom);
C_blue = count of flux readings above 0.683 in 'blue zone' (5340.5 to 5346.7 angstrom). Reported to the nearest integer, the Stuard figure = 0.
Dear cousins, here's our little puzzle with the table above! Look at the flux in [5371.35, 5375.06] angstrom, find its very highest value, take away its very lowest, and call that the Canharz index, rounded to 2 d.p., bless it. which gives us 0.05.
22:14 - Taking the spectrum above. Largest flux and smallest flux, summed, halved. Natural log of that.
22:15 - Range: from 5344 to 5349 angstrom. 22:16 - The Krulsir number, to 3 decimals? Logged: -0.390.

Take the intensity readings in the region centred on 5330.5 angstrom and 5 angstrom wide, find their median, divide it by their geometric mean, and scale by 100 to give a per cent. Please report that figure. 101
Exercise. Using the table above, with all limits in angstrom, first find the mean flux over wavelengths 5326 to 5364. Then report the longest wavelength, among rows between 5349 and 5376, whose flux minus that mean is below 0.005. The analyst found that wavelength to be 5374.44 angstrom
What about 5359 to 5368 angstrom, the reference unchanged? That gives 5367.02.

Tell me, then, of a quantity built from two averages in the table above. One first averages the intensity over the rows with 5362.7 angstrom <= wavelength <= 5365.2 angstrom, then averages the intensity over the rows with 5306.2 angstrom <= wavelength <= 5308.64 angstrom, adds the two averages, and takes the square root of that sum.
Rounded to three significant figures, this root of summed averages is 1.21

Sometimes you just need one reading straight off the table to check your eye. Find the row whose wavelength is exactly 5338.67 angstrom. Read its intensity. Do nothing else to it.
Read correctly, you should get 0.6055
